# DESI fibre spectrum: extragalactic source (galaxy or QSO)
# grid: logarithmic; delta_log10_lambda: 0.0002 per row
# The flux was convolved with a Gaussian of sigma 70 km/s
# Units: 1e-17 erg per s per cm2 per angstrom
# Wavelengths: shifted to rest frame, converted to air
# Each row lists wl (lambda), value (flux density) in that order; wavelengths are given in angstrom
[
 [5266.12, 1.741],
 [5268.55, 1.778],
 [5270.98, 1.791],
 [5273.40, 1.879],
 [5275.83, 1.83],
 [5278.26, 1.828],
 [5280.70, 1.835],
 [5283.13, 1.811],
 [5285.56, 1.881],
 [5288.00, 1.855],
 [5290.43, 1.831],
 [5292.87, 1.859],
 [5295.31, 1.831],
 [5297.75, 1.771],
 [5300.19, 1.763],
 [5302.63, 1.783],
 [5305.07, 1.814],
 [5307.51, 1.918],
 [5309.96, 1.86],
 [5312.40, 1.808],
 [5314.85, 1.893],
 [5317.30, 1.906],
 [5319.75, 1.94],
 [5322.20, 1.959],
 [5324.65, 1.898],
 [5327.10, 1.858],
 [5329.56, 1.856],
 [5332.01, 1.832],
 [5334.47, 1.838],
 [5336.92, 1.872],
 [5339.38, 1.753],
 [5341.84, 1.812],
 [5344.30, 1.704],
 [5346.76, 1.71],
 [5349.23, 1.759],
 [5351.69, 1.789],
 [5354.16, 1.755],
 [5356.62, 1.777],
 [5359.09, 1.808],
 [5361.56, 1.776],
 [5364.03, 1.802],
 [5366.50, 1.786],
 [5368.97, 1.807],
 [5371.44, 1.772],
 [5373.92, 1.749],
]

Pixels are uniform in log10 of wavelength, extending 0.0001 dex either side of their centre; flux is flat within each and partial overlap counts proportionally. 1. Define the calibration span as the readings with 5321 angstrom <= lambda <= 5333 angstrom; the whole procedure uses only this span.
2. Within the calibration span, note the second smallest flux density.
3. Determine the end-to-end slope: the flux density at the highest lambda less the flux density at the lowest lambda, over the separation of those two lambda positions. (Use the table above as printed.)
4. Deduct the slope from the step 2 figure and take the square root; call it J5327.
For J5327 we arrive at 1.37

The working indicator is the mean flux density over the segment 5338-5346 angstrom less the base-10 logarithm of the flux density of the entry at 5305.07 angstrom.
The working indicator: 1.50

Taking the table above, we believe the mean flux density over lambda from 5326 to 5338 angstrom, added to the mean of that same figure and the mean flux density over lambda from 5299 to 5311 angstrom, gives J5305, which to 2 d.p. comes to 3.69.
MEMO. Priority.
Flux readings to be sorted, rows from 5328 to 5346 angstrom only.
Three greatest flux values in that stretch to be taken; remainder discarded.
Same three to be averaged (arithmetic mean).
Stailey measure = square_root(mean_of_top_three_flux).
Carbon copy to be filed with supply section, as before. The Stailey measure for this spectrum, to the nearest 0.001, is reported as 1.362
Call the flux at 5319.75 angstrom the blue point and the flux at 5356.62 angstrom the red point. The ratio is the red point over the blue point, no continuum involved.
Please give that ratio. 0.916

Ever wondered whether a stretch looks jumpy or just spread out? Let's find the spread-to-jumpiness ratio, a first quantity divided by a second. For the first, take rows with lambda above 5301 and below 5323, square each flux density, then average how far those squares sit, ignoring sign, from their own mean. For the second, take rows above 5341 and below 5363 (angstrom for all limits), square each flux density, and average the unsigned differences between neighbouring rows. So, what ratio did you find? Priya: 1.4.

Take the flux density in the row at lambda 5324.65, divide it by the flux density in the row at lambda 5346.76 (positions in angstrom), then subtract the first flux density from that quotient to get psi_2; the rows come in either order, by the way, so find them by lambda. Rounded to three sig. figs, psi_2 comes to -0.788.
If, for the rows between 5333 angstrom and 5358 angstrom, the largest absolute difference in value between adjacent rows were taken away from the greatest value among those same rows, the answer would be 1.75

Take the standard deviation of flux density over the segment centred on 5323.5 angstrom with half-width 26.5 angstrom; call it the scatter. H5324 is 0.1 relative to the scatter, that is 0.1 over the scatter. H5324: 1.4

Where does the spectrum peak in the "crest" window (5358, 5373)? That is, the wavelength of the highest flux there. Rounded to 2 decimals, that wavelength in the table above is 5359.09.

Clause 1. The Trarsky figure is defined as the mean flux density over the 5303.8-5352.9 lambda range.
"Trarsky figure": 1.84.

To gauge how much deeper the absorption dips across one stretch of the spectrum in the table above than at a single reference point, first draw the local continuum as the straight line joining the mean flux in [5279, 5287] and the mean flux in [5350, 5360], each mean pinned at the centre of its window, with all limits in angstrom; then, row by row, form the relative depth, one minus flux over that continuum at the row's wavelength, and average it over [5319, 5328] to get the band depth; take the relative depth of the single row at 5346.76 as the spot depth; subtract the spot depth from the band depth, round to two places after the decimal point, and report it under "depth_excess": -0.10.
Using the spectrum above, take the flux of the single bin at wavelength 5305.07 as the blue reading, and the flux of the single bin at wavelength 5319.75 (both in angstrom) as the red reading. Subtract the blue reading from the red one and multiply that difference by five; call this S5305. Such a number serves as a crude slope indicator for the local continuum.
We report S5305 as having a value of 0.63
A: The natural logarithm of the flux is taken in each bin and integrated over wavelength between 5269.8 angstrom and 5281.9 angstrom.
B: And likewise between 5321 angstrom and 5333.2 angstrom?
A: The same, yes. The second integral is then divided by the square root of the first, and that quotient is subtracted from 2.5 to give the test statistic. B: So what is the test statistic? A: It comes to -0.35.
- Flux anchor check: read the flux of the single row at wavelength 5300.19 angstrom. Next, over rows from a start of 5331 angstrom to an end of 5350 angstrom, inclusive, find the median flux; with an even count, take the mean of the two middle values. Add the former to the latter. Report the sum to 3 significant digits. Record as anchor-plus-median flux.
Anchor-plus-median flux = 3.55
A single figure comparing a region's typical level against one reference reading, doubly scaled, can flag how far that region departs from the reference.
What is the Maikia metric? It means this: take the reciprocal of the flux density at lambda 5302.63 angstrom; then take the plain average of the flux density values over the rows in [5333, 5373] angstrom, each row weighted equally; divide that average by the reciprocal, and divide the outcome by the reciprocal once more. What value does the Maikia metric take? 5.7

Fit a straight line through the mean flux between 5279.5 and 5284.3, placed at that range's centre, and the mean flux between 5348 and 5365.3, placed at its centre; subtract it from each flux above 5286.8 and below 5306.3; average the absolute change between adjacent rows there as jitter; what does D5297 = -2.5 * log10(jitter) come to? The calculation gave 3.9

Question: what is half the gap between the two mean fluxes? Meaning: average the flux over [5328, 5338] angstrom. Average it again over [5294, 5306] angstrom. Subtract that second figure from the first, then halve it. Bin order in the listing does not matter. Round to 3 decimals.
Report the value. 0.029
